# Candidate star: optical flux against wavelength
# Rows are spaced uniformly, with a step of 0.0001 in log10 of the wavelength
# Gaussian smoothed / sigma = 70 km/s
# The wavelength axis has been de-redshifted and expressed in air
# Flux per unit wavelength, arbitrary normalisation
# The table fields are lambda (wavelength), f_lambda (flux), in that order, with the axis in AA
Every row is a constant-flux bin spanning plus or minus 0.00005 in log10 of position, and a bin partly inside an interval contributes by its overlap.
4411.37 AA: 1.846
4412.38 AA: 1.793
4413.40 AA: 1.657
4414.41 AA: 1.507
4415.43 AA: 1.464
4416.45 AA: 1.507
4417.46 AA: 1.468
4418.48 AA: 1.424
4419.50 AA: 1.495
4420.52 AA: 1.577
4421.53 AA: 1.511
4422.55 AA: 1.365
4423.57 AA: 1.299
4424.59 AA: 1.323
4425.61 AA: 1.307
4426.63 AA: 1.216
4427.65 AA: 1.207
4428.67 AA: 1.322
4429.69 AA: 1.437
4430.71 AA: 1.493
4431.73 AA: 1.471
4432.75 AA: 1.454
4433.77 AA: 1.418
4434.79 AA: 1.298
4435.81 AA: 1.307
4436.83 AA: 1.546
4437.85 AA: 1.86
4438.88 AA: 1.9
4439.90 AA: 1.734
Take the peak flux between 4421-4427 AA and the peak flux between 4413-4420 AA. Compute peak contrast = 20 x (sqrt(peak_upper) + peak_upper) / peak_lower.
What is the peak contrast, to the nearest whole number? 33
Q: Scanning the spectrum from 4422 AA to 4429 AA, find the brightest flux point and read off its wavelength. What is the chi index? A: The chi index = 4422.55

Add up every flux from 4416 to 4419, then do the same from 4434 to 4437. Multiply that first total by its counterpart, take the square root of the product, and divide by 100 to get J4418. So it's 0.0427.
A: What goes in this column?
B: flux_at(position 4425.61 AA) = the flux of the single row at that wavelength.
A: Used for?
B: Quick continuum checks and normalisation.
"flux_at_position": 1.307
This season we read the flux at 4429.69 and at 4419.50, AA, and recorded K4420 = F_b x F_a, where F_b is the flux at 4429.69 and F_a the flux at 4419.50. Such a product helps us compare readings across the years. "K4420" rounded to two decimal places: 2.15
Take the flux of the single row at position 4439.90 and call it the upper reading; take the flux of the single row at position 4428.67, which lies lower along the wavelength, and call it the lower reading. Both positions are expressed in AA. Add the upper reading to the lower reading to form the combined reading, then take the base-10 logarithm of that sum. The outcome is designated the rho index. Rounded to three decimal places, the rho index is 0.485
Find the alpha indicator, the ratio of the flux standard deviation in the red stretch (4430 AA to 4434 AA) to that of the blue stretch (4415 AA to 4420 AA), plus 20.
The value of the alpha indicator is 21.0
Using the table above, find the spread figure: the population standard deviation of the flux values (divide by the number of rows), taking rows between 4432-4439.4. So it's 0.23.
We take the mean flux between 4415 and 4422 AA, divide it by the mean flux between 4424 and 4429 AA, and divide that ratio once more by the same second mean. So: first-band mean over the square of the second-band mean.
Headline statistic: 0.92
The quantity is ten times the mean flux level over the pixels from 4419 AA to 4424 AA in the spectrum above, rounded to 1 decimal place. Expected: 14.5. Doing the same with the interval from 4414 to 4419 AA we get 14.7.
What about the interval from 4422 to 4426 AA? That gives 13.2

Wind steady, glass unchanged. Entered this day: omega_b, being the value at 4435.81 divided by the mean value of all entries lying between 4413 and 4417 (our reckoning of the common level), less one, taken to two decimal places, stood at -0.15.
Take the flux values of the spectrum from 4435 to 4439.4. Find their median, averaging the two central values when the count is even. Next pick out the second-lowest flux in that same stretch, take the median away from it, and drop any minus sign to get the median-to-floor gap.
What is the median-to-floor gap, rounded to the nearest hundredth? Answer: 0.16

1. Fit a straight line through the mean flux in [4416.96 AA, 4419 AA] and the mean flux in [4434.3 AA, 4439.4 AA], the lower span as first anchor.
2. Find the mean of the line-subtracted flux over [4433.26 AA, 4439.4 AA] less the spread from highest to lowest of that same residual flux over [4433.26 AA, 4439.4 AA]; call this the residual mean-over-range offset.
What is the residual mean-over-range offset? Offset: -0.60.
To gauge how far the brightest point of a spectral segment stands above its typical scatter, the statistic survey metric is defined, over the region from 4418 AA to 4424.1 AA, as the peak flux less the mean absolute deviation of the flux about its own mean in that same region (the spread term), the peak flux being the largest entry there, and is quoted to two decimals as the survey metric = 1.49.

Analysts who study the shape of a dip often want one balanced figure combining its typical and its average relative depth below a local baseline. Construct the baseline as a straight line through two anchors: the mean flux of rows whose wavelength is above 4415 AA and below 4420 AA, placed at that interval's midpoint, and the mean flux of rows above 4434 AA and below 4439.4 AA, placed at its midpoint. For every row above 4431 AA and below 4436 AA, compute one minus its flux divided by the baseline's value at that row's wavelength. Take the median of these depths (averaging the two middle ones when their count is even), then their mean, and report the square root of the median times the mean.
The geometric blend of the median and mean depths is 0.10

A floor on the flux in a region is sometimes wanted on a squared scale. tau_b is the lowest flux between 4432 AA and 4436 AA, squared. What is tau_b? 1.68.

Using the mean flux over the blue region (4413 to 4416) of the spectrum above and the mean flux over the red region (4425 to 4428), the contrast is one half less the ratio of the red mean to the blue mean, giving -0.31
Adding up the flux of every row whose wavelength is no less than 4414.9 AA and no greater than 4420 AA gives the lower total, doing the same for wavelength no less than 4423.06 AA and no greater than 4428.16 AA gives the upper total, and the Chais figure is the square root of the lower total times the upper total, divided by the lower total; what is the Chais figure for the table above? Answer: 0.93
